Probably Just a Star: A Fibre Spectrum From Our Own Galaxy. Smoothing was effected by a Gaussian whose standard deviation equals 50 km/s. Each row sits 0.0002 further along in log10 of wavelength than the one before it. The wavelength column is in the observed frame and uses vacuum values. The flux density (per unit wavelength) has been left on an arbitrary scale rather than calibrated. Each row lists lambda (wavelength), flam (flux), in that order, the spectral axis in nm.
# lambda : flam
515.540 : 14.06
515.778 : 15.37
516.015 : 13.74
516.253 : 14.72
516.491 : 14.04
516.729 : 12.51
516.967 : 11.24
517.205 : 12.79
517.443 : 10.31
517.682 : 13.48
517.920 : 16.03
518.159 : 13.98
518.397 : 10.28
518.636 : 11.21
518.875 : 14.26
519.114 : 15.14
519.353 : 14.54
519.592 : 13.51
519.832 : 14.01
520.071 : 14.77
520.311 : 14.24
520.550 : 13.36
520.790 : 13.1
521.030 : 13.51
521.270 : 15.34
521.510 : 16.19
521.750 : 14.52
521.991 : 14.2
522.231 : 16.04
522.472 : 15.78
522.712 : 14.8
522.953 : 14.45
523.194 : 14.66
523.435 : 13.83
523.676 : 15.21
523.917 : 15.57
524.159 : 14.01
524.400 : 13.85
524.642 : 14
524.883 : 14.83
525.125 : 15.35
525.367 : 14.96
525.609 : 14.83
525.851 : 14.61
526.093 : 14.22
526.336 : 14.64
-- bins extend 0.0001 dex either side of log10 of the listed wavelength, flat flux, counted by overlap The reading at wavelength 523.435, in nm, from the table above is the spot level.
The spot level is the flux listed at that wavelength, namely 13.83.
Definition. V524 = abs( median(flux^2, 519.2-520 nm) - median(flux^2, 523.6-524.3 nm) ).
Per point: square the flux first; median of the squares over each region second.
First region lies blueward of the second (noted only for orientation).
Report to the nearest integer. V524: 35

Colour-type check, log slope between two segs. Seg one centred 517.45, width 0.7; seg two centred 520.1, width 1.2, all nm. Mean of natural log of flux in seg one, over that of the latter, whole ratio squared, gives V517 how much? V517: 0.89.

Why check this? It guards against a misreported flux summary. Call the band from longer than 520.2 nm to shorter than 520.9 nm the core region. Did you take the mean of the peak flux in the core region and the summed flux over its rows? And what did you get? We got 27.5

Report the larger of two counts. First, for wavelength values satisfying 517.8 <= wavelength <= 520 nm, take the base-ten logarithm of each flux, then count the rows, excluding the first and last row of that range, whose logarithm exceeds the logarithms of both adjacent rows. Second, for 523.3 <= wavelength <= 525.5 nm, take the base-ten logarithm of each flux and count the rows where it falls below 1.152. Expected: 4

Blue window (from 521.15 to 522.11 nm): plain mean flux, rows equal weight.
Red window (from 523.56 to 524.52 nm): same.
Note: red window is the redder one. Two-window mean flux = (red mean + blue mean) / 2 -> 14.9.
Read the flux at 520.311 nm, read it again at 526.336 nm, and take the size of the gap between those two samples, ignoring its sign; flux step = 0.4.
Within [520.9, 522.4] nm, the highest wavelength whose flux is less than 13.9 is 521.030 nm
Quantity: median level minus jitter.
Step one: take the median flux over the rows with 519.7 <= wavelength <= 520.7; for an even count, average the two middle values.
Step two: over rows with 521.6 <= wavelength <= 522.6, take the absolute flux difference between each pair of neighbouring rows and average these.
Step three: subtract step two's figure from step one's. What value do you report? 13.3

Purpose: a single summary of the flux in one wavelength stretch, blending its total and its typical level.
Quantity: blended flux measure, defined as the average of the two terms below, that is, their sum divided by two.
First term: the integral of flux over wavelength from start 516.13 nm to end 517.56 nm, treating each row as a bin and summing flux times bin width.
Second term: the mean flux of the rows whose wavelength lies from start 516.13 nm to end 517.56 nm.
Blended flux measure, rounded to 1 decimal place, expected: 15.3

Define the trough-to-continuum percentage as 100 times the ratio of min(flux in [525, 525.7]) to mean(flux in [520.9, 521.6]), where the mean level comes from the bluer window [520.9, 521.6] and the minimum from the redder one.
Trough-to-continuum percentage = 99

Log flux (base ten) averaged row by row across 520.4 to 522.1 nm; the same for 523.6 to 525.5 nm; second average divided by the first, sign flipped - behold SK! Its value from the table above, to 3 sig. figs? -1.01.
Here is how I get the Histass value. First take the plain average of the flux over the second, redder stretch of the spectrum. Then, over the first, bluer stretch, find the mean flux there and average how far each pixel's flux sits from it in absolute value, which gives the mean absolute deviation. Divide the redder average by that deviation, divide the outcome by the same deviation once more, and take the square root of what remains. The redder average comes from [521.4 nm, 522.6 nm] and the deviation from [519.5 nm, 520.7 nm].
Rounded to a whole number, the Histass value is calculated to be 9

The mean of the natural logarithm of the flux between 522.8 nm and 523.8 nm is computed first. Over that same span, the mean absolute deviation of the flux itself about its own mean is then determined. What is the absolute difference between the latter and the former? 2.28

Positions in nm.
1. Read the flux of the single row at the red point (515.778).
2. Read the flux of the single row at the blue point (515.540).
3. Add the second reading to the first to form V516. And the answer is 29.4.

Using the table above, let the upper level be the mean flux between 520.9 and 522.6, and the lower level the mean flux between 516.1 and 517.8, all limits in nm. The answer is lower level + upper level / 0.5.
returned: 42.9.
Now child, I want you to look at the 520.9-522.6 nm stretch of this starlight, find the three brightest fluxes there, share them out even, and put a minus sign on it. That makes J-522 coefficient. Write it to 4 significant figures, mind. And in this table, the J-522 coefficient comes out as -16.00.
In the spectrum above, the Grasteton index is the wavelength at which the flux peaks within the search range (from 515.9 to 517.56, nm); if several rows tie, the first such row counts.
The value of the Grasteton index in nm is 516.253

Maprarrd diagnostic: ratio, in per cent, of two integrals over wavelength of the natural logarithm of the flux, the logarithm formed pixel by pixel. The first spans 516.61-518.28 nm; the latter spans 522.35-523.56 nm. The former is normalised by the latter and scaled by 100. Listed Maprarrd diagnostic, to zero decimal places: 131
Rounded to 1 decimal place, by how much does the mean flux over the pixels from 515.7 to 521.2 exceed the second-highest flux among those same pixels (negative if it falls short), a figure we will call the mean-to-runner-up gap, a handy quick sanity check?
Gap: -1.9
